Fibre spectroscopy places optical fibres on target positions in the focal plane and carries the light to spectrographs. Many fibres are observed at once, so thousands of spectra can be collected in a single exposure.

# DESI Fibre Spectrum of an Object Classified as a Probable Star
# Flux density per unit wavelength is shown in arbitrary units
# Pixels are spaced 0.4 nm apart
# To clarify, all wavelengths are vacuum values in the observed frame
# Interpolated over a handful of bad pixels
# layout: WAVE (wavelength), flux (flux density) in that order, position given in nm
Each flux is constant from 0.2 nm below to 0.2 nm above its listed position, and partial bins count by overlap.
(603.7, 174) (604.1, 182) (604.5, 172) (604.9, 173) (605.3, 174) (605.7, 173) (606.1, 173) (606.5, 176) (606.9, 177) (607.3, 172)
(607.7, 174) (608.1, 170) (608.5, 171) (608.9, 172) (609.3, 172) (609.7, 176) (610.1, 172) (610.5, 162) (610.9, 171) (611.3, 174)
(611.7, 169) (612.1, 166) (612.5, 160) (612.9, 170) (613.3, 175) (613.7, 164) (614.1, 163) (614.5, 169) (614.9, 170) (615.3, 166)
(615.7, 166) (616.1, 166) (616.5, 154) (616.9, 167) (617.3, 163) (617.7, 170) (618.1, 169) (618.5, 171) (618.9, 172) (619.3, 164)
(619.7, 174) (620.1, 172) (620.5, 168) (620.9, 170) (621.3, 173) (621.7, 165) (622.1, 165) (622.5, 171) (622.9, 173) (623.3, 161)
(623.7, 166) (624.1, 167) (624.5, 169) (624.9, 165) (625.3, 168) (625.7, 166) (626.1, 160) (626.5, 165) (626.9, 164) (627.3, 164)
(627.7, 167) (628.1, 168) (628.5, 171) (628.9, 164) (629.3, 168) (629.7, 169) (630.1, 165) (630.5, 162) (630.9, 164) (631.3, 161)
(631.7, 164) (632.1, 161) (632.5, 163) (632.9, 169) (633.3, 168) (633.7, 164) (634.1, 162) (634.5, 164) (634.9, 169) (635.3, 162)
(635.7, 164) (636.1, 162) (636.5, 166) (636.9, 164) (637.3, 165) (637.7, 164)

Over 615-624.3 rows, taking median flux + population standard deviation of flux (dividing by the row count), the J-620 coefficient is 171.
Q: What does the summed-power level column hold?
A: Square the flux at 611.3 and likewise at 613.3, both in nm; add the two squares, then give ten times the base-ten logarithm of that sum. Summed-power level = 47.85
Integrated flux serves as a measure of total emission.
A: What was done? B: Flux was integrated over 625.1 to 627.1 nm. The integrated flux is 329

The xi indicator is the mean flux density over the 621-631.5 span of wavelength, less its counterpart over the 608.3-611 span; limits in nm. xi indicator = -5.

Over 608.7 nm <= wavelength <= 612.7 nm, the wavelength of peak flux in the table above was 609.7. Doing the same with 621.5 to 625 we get 622.9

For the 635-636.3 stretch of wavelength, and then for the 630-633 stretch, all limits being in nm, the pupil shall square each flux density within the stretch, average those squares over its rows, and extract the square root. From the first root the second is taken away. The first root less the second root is -1.0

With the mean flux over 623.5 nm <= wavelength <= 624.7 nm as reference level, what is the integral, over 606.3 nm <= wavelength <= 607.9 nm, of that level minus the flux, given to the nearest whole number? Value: -12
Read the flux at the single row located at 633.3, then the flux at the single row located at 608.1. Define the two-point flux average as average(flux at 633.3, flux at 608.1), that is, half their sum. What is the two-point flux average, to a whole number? 169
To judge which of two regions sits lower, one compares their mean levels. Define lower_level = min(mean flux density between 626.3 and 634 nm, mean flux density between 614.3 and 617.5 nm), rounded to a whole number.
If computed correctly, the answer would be 165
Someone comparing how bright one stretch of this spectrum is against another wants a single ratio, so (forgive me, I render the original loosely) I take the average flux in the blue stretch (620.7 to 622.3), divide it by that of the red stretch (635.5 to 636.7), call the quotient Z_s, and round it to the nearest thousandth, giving 1.026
